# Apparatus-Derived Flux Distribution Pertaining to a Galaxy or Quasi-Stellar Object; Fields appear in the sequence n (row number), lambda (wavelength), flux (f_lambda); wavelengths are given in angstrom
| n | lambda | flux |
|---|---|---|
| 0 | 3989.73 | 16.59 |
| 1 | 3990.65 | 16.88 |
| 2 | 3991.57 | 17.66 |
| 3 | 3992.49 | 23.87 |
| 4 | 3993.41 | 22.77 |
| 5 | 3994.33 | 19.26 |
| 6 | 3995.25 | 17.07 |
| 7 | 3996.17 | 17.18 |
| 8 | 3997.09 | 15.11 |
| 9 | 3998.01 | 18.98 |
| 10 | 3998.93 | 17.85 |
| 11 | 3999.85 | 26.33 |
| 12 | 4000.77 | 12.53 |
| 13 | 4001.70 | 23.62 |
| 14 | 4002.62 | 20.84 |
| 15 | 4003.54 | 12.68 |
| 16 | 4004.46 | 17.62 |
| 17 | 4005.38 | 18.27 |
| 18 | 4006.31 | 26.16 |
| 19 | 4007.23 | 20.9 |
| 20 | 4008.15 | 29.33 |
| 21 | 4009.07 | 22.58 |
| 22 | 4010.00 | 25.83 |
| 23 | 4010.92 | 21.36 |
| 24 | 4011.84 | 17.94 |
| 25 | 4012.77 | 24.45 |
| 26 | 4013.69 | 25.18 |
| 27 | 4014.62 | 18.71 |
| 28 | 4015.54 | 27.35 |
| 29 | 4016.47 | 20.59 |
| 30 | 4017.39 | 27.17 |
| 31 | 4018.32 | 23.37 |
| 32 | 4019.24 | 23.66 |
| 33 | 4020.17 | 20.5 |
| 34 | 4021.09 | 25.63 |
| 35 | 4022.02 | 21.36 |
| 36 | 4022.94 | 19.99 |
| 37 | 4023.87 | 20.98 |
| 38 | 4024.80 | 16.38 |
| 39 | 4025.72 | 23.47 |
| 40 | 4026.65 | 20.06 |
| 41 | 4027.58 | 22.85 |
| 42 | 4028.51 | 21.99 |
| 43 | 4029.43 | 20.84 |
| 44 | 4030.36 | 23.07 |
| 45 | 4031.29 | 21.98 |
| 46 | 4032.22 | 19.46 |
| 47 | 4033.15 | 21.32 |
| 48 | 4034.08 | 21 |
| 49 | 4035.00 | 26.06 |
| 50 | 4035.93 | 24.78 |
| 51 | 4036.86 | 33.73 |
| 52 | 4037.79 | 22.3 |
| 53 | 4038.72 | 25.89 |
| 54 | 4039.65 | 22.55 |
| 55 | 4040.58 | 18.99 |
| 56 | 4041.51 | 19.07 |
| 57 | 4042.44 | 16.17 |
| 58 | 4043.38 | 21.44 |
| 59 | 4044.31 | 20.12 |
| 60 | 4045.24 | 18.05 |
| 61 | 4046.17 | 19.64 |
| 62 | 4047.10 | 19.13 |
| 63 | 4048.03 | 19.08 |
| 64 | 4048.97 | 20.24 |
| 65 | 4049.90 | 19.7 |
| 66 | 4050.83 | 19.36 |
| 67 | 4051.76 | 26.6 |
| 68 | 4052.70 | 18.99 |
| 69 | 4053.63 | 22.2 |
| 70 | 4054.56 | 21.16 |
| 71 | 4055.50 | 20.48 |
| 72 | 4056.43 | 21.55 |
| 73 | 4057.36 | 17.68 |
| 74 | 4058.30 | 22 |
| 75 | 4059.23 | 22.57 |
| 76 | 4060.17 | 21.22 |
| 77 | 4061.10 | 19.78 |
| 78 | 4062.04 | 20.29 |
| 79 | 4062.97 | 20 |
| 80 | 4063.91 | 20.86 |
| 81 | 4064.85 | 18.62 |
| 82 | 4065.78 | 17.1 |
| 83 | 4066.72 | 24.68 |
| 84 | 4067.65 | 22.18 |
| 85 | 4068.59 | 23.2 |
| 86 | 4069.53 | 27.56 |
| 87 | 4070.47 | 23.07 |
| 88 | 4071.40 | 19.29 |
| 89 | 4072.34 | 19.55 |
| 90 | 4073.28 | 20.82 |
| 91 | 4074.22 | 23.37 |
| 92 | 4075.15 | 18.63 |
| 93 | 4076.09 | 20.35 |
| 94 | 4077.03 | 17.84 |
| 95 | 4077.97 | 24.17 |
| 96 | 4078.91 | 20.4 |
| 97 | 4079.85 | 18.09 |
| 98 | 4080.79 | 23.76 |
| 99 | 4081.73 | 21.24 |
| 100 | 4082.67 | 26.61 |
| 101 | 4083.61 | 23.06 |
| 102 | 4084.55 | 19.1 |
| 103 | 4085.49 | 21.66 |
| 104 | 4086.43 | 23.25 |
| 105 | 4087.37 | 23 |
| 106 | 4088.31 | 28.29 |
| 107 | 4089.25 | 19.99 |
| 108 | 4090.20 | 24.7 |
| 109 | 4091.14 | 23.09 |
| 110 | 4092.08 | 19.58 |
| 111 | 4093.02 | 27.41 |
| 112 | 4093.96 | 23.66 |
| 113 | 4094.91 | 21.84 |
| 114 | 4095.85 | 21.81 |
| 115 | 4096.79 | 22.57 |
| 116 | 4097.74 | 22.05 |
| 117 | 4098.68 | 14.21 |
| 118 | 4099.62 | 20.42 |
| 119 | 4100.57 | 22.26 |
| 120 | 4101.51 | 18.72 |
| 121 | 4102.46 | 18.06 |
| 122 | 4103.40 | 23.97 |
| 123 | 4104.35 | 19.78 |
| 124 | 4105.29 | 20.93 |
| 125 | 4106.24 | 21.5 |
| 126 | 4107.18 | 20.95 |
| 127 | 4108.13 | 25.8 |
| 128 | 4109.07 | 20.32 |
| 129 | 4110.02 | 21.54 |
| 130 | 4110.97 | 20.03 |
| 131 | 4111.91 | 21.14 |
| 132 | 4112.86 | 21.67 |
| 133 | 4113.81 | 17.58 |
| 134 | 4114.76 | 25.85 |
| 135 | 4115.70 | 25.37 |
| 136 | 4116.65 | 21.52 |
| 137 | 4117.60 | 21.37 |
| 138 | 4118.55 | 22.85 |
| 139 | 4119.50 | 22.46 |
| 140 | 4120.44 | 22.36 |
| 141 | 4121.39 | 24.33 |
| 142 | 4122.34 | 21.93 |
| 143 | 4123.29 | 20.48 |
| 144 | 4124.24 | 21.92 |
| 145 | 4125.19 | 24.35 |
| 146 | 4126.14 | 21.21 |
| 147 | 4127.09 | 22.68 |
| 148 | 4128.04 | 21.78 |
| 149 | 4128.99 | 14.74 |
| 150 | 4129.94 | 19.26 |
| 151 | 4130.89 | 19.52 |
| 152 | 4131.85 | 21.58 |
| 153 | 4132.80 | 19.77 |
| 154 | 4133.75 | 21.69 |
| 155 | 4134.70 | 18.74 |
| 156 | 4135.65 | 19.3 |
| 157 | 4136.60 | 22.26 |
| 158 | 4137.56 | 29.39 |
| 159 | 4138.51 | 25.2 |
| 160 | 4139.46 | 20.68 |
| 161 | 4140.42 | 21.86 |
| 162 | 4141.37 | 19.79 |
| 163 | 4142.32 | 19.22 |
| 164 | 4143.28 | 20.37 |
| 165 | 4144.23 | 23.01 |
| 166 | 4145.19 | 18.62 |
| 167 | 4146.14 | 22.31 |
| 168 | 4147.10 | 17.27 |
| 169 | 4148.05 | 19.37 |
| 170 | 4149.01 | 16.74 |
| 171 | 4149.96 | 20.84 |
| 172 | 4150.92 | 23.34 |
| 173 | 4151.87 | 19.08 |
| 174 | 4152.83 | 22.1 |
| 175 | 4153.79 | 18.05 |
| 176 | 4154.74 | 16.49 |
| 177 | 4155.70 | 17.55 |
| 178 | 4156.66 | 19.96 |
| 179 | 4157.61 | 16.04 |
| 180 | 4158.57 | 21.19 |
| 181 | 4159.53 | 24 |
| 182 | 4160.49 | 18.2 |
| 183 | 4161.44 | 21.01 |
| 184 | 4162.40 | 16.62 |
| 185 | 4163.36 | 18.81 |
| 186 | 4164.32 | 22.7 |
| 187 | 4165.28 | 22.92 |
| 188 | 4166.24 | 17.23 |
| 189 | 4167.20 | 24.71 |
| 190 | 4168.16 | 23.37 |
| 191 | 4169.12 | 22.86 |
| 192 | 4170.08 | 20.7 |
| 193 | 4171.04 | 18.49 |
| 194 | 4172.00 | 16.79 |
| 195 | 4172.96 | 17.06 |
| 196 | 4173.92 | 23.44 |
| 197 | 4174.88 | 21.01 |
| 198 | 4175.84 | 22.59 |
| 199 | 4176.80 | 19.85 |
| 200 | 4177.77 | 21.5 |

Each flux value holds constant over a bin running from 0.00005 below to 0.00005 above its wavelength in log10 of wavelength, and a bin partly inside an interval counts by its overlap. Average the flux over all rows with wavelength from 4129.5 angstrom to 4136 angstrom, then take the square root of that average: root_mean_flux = 4.47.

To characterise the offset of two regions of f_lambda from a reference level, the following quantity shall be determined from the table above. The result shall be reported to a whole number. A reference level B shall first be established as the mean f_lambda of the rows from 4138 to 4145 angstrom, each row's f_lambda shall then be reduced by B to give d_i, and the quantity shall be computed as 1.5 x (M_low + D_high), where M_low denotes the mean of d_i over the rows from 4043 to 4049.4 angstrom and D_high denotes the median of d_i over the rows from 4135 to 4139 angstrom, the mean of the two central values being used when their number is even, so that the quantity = 1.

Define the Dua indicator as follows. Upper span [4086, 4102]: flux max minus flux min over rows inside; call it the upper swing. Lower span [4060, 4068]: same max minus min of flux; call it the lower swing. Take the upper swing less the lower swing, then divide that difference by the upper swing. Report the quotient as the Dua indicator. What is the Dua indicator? 0.46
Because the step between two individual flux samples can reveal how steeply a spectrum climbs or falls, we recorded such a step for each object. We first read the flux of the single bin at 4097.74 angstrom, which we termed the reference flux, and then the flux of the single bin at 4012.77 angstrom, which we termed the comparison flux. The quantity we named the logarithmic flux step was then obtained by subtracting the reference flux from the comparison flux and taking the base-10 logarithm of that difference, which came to 0.38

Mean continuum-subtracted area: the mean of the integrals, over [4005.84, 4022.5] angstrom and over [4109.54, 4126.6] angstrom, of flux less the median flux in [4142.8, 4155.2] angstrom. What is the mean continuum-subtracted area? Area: 57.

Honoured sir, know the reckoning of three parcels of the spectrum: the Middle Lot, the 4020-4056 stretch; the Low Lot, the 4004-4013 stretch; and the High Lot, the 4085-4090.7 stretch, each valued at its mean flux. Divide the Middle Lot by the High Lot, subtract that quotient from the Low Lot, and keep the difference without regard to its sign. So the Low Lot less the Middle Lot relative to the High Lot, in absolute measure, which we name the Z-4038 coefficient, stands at 21.5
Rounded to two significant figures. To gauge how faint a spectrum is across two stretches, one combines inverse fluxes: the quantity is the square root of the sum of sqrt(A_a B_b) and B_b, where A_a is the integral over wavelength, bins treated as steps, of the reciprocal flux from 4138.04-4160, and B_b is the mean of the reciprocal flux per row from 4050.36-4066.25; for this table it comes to 0.53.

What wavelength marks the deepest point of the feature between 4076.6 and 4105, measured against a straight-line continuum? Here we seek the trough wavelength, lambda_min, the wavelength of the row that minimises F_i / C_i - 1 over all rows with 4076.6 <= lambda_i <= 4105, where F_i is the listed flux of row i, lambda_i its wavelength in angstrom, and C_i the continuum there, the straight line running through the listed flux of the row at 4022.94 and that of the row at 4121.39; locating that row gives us 4098.68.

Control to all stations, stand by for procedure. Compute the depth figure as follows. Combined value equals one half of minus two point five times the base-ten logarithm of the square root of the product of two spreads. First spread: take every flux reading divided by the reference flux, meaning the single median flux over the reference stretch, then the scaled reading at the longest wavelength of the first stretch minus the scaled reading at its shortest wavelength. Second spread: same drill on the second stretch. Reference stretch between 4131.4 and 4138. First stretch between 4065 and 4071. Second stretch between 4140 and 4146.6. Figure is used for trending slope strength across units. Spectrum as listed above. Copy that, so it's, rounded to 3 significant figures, 1.40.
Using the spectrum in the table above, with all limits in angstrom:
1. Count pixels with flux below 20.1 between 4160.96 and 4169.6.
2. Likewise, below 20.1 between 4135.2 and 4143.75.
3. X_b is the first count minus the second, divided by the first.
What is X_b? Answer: 0.0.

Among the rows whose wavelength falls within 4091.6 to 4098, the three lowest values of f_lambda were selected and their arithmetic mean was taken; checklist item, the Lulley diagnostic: 21.1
